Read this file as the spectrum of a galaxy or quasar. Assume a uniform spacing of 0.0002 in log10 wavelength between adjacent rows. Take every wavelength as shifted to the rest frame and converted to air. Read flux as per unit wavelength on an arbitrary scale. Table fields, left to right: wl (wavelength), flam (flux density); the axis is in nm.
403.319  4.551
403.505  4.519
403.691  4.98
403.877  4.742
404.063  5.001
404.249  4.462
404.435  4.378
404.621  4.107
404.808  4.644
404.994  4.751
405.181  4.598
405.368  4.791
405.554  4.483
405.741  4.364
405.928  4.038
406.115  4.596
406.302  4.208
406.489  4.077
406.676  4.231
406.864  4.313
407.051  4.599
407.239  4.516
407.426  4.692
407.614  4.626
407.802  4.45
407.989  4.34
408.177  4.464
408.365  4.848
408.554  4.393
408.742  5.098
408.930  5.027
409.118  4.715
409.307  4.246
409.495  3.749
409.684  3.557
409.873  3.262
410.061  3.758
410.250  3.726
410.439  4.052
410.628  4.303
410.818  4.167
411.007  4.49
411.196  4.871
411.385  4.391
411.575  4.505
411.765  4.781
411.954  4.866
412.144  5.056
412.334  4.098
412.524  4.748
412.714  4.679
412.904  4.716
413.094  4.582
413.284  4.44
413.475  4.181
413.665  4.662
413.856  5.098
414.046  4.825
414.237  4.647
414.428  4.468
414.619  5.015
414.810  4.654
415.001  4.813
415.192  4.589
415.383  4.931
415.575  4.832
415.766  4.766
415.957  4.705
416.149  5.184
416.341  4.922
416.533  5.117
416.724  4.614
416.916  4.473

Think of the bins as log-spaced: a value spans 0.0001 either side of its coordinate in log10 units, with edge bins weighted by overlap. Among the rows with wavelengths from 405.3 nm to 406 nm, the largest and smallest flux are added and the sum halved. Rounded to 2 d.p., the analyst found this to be 4.41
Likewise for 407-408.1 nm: 4.52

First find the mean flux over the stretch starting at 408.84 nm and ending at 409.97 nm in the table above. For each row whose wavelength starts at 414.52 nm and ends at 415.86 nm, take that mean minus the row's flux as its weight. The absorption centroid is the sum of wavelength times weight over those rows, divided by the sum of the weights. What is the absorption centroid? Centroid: 415.18 nm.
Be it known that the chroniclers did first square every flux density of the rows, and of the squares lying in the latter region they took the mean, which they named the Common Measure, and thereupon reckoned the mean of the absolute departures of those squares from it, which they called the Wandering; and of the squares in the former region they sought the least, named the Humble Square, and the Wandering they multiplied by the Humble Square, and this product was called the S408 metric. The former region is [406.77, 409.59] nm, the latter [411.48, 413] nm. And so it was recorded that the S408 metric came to 24.5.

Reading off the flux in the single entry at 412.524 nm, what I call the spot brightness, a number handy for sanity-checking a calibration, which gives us 4.748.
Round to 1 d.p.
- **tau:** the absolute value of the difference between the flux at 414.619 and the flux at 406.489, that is 0.9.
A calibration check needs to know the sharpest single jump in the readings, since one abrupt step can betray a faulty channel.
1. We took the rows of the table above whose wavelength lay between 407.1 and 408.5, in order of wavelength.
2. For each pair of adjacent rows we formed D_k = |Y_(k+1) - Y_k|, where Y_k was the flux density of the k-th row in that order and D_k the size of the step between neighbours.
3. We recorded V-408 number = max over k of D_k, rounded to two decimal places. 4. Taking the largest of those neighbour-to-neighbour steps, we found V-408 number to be 0.38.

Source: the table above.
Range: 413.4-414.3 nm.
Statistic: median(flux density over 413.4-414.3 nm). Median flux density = 4.66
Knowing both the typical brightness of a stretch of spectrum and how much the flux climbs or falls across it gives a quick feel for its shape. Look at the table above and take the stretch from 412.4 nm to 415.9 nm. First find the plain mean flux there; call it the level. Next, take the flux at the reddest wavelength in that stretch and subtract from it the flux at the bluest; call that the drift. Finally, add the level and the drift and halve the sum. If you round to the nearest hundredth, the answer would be 2.36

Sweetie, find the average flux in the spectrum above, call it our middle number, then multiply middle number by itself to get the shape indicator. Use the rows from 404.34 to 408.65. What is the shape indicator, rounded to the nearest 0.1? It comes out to 19.9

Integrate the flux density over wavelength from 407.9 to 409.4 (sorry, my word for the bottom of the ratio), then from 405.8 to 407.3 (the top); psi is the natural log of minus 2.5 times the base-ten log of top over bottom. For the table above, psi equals -2.5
